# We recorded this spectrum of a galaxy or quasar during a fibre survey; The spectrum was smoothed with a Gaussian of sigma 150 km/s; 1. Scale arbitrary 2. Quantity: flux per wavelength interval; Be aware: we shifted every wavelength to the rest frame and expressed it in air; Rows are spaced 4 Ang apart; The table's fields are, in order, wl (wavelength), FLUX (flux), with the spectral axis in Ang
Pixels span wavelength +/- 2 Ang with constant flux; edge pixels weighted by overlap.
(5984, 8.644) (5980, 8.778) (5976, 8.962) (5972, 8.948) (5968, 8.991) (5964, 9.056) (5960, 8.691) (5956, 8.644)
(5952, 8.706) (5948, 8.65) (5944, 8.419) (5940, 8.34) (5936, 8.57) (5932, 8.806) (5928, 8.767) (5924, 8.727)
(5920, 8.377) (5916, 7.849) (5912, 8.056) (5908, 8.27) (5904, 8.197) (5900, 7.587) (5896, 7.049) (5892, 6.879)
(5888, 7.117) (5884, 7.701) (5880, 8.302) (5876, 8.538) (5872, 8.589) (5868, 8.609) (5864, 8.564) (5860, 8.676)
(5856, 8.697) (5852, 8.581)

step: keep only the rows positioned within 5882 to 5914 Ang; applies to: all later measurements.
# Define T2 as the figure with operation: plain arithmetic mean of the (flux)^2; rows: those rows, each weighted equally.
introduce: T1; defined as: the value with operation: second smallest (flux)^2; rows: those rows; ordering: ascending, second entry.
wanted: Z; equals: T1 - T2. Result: -8.4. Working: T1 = 50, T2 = 58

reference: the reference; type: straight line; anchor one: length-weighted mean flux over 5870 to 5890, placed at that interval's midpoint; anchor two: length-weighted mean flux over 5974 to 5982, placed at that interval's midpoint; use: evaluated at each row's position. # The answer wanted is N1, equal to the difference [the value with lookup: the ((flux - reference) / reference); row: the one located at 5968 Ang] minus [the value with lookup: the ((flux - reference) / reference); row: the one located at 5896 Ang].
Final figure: 0.16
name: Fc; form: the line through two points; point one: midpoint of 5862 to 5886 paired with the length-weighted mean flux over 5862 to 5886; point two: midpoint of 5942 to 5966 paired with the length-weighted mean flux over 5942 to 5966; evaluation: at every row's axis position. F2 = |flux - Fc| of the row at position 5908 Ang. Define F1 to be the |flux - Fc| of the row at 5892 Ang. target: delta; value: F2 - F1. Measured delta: -1.33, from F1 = 1.6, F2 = 0.25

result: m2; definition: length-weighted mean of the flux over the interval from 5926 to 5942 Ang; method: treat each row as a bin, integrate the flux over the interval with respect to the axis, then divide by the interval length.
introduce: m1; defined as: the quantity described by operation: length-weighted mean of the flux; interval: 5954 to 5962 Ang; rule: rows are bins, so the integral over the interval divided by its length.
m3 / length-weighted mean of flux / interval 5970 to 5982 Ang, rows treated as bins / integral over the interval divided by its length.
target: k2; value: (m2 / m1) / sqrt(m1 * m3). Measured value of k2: 0.113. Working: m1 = 8.7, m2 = 8.62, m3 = 8.90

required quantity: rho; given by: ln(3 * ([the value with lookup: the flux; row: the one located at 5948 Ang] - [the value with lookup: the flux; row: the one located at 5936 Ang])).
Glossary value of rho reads -1.43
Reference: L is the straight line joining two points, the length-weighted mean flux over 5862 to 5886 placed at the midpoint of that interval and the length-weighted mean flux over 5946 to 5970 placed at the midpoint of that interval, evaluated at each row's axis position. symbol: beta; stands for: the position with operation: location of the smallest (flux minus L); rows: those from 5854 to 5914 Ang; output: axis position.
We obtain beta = 5892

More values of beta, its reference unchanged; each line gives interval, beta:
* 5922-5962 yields 5940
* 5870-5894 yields 5892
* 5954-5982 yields 5956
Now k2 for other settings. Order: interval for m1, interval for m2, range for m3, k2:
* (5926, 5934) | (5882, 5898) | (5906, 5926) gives 0.096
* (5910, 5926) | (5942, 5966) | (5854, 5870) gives 0.125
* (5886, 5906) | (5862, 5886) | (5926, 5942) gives 0.143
